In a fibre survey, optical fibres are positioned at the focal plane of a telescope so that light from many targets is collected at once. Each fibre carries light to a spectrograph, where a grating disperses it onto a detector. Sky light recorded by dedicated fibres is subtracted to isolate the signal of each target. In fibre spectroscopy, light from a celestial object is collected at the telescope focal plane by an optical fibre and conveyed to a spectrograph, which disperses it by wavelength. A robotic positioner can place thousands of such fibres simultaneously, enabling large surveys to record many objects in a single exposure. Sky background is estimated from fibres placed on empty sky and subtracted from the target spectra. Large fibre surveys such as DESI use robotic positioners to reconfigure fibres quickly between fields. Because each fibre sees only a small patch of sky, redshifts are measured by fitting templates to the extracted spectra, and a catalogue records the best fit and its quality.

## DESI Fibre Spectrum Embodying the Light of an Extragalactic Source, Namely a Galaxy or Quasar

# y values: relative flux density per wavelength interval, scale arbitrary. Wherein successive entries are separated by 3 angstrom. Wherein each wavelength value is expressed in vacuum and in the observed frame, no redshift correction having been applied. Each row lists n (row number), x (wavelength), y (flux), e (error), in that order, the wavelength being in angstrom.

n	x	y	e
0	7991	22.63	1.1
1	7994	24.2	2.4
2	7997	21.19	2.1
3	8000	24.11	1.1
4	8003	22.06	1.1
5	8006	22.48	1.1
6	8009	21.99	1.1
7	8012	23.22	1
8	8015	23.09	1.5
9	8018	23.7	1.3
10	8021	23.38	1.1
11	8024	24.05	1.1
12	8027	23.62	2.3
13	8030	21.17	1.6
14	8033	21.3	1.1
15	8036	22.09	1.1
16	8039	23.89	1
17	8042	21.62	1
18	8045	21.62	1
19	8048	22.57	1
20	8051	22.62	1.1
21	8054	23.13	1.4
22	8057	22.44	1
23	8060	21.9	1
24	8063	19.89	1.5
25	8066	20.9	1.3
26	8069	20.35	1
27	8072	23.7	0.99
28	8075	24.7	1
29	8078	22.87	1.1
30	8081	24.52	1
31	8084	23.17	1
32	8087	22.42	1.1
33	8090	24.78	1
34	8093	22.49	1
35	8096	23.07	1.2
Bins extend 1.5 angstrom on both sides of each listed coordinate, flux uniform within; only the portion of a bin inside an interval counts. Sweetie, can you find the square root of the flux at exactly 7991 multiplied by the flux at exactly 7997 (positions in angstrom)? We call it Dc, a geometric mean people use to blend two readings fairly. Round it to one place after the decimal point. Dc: 21.9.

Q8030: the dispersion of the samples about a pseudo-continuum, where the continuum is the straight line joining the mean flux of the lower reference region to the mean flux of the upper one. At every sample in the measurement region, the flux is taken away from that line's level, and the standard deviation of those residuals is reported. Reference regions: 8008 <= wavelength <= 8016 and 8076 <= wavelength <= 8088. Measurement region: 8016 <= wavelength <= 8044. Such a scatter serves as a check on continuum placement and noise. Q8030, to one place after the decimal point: 1.2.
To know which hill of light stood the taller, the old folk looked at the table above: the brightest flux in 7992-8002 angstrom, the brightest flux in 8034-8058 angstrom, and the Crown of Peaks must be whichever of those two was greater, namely 24.2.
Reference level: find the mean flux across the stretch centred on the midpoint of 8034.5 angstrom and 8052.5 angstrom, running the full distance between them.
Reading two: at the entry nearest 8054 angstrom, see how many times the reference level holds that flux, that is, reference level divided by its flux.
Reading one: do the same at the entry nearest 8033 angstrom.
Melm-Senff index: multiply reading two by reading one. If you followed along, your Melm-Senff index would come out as 1.02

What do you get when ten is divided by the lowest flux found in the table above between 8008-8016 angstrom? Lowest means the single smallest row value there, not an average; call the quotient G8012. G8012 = 0.4548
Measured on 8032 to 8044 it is 0.4695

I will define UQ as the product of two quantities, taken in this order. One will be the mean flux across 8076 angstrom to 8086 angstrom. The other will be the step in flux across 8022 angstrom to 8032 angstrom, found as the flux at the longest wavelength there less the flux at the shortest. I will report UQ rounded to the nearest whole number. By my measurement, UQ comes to -68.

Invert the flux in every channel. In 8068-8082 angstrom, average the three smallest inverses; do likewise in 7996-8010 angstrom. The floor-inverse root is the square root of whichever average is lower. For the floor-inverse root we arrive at 0.203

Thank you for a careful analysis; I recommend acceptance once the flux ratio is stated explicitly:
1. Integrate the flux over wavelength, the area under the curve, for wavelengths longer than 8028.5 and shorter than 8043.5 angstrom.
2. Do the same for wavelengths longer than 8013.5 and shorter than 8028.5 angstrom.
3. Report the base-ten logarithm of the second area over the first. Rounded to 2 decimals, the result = 0.03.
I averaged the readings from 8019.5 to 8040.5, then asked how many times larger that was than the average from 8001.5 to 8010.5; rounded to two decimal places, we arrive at 1.03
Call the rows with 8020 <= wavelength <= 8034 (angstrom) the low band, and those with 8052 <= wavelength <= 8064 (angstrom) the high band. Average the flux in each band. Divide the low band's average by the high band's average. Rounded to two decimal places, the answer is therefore 1.04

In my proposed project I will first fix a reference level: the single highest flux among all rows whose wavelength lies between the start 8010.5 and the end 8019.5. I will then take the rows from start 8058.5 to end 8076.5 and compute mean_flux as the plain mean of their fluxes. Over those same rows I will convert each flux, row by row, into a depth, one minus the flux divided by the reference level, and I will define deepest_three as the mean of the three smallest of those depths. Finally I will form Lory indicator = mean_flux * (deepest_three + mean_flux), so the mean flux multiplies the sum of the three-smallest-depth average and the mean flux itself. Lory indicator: 480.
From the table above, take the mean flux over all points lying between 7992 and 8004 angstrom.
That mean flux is 22.9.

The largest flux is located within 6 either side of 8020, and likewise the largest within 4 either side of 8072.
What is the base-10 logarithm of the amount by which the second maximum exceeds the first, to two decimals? -0.19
